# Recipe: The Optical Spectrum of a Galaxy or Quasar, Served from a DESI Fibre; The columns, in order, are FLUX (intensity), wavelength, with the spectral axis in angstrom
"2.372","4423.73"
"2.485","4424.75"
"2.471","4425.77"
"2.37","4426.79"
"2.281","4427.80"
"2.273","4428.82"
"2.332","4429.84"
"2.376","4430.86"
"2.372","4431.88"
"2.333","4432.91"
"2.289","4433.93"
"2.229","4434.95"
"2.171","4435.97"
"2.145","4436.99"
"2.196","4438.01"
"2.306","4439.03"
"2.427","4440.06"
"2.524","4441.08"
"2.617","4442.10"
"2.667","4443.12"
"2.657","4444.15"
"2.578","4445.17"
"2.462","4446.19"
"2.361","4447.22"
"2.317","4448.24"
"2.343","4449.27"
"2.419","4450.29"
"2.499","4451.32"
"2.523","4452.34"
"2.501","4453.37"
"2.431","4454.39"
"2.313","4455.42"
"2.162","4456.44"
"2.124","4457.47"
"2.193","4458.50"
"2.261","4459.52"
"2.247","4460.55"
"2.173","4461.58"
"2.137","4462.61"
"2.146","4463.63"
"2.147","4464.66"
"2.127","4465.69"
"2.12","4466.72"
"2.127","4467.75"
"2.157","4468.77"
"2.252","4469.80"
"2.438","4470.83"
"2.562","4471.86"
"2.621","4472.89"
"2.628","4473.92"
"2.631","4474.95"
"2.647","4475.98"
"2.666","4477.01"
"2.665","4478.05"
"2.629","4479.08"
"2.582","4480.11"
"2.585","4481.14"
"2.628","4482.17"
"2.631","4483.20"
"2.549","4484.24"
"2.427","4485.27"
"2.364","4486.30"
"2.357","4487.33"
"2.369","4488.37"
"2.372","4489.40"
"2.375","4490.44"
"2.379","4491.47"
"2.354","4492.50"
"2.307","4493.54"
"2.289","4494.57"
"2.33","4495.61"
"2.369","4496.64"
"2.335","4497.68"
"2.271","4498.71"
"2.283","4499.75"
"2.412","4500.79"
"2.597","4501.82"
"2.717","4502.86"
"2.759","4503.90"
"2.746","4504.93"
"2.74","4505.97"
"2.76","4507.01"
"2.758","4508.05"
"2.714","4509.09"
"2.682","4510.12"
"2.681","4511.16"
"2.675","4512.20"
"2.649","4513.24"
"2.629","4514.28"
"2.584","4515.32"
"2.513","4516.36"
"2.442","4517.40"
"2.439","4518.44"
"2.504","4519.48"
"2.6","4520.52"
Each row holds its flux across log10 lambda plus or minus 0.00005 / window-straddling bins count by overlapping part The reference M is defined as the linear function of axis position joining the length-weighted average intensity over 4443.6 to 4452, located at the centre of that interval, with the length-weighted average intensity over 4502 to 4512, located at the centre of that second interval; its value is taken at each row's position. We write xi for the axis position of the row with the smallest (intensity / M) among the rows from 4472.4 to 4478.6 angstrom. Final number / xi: 4472.89 angstrom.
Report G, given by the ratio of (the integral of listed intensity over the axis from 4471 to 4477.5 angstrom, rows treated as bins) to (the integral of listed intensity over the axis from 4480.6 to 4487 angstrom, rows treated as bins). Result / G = 1.1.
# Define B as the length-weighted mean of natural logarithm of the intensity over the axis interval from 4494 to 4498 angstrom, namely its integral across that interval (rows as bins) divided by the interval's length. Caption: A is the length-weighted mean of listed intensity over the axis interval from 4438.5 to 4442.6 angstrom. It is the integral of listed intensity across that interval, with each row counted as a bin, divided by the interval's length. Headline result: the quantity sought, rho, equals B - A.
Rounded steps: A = 2.47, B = 0.85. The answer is -1.62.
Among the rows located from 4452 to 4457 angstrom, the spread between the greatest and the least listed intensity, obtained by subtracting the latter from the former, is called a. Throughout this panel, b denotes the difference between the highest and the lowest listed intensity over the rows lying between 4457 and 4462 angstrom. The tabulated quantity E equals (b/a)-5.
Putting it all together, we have -4.6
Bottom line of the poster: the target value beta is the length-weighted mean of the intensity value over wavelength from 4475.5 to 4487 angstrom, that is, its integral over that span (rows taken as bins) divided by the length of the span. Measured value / 2.58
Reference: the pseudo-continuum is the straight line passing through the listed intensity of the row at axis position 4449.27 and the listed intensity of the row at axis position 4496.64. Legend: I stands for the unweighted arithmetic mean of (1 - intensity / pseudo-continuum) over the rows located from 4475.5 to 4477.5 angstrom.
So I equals -0.13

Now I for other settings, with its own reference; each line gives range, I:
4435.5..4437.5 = 0.08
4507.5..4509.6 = -0.15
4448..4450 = 0.01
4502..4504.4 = -0.15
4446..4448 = -0.03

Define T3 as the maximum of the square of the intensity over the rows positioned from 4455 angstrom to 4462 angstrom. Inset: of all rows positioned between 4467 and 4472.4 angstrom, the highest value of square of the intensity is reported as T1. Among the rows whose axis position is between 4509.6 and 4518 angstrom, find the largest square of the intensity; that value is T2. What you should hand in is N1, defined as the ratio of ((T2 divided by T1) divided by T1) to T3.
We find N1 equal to 0.031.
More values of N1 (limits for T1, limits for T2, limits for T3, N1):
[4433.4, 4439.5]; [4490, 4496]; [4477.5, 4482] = 0.028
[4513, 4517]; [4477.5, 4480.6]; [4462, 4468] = 0.031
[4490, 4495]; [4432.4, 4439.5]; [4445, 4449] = 0.026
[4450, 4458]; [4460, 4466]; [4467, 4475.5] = 0.018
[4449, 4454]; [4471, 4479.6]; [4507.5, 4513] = 0.023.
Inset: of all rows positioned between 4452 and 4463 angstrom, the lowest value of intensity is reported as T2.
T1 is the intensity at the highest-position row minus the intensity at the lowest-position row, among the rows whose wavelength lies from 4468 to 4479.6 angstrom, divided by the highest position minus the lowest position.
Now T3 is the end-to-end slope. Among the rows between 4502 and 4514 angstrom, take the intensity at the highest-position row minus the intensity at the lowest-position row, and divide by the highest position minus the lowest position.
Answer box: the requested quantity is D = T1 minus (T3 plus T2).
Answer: -2.07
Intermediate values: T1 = 0.05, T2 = 2.124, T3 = -0.007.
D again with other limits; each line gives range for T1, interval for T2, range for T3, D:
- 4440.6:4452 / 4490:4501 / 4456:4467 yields -2.27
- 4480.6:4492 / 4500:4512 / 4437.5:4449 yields -2.44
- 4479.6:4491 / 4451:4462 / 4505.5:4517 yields -2.12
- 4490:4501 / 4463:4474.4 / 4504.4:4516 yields -2.10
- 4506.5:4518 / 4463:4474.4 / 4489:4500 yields -2.14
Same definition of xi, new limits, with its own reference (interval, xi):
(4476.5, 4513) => 4498.71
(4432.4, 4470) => 4466.72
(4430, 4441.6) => 4436.99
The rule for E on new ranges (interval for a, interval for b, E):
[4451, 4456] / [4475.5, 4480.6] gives -4.6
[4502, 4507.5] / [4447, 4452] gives -0.8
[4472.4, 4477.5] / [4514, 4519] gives -0.8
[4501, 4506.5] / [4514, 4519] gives -3.8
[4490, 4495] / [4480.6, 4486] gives -2.7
